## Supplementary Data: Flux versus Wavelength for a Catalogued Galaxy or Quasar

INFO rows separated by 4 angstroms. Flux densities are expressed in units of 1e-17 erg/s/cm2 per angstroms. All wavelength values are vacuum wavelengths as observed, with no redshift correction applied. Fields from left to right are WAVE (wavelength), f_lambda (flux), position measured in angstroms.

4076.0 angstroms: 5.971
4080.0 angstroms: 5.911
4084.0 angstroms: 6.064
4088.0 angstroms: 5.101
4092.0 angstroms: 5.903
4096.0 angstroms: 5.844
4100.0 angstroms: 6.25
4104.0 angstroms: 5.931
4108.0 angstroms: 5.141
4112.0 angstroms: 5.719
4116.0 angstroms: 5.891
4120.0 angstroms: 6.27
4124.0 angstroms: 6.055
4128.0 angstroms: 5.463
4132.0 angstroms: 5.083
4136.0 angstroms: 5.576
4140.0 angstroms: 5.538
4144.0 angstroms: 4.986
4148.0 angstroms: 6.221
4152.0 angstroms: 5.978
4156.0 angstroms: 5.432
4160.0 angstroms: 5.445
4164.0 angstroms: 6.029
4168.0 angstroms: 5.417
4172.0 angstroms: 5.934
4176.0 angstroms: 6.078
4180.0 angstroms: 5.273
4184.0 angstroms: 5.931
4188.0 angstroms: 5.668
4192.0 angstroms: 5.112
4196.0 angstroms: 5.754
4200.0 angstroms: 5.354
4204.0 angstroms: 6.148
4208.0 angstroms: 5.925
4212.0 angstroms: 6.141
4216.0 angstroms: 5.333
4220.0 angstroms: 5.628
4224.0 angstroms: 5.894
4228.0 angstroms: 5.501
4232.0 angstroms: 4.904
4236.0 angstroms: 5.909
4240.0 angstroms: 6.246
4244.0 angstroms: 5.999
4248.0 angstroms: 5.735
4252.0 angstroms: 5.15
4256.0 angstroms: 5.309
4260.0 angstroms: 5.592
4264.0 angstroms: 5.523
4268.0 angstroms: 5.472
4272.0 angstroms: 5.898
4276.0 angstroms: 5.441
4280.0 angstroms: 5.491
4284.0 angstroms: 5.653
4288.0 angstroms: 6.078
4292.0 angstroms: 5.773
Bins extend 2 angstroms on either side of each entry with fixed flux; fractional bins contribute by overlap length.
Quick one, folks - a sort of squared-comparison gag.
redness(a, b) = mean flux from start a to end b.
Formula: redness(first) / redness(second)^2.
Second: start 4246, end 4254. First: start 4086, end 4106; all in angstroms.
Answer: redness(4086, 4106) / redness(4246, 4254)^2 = 0.196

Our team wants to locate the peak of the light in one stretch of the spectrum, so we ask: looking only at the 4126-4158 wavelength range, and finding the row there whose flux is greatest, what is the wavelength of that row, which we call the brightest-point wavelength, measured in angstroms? 4148.0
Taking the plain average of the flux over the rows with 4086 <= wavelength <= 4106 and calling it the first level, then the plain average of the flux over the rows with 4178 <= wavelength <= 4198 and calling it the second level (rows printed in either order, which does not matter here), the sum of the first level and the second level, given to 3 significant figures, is 11.4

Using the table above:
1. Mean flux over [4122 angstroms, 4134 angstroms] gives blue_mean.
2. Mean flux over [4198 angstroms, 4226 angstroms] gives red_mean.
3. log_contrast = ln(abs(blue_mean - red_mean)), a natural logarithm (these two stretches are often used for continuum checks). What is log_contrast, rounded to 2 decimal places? -1.42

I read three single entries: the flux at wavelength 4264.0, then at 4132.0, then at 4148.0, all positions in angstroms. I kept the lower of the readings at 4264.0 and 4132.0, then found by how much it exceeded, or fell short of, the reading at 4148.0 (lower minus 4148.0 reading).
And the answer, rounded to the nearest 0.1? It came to -1.1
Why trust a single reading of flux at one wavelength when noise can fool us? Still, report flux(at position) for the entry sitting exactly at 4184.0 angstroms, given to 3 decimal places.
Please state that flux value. 5.931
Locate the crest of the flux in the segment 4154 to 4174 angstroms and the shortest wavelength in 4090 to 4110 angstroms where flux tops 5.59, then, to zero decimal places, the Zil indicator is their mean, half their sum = 4128 angstroms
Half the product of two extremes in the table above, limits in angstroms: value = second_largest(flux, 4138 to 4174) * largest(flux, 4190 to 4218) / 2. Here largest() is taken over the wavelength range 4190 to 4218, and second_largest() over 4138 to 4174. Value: 18.5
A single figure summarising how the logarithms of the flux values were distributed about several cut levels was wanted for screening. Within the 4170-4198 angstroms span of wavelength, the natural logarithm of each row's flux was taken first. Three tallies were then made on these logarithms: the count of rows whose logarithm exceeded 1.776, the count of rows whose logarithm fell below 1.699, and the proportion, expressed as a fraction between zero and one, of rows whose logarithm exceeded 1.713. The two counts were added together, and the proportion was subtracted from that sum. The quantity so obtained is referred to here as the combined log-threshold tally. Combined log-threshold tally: 4.3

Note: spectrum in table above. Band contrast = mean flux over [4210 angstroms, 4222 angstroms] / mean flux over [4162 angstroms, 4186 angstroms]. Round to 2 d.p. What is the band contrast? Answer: 0.99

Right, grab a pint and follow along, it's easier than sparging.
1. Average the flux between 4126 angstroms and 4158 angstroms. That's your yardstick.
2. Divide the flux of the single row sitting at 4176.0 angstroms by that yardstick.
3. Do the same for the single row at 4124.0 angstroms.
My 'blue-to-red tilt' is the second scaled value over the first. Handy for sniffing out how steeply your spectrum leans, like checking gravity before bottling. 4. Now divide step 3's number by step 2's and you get 1.00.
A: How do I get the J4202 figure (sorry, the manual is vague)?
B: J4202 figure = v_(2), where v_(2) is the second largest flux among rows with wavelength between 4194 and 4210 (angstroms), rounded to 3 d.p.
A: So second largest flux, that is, 5.925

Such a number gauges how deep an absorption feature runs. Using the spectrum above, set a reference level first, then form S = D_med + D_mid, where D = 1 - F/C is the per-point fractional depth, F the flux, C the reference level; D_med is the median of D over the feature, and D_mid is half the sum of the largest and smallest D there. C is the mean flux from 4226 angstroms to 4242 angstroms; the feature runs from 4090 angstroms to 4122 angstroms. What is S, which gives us -0.057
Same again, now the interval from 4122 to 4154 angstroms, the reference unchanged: 0.021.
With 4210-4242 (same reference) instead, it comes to -0.010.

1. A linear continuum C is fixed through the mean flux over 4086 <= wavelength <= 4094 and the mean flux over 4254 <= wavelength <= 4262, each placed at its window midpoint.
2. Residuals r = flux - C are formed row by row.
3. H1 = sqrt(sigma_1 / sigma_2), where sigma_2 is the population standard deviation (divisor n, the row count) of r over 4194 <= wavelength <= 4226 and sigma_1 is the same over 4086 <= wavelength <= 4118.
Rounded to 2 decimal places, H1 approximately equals 1.12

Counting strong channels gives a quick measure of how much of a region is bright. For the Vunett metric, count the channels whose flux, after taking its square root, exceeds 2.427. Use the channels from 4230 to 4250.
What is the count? 3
